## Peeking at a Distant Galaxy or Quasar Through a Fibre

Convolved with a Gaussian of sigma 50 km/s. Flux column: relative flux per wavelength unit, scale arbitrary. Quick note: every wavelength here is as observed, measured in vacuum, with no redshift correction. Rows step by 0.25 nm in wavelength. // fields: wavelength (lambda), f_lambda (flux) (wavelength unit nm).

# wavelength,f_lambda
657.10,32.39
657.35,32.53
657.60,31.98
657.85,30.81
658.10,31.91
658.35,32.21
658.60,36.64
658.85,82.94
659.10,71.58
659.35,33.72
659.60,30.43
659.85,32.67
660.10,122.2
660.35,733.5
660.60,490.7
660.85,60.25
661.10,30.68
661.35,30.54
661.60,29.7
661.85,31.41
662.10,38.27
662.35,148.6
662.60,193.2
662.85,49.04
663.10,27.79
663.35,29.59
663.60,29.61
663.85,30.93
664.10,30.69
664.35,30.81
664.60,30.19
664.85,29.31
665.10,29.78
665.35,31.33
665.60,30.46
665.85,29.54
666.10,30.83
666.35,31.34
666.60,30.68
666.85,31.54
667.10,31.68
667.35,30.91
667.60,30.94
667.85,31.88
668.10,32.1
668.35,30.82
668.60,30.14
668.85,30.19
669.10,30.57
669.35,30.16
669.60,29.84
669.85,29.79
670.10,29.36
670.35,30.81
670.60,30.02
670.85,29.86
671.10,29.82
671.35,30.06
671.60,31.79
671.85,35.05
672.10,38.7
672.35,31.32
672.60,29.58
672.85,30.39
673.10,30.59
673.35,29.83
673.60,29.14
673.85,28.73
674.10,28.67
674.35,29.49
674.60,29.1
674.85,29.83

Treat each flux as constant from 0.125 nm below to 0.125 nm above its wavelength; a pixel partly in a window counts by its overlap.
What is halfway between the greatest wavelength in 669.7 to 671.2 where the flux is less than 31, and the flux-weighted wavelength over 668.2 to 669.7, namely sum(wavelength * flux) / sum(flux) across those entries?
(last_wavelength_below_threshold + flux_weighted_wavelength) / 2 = 670.04 nm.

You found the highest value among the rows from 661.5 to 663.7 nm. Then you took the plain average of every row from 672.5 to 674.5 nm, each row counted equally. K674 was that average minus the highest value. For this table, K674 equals -164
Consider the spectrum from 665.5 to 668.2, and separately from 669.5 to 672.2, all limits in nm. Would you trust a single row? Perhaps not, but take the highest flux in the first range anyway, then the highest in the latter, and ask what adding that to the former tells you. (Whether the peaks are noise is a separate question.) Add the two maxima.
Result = 71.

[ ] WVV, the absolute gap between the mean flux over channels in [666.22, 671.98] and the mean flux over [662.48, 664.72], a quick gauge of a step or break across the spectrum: 19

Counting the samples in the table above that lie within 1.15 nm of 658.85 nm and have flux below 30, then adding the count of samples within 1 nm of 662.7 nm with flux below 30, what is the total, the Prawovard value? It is 3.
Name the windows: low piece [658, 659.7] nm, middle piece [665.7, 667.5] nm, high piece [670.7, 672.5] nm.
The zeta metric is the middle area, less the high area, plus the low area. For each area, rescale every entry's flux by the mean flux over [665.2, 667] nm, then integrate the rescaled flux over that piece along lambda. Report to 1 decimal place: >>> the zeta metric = 2.5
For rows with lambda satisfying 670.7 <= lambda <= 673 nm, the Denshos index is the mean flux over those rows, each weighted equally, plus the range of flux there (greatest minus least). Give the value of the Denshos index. 41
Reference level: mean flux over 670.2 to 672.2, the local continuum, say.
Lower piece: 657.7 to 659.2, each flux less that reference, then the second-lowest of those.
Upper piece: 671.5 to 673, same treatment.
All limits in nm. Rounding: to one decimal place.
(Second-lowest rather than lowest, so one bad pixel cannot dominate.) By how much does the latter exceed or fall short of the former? -1.5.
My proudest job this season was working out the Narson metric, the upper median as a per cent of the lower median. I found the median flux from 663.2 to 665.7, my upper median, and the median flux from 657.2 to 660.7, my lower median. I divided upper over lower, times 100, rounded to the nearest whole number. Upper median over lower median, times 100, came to 91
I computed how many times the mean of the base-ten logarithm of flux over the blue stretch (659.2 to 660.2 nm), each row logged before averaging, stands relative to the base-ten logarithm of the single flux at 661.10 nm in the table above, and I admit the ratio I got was 1.11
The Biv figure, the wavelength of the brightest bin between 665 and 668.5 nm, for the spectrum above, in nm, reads 668.10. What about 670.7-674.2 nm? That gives 672.10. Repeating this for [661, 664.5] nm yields 662.60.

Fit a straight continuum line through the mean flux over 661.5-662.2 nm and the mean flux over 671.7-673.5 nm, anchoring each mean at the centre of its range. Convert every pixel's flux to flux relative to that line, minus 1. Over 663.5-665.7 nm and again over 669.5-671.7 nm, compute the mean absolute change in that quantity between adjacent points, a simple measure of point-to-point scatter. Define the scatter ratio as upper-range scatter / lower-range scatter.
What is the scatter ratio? 0.81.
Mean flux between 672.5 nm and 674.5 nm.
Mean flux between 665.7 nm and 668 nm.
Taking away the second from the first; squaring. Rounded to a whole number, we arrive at 2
